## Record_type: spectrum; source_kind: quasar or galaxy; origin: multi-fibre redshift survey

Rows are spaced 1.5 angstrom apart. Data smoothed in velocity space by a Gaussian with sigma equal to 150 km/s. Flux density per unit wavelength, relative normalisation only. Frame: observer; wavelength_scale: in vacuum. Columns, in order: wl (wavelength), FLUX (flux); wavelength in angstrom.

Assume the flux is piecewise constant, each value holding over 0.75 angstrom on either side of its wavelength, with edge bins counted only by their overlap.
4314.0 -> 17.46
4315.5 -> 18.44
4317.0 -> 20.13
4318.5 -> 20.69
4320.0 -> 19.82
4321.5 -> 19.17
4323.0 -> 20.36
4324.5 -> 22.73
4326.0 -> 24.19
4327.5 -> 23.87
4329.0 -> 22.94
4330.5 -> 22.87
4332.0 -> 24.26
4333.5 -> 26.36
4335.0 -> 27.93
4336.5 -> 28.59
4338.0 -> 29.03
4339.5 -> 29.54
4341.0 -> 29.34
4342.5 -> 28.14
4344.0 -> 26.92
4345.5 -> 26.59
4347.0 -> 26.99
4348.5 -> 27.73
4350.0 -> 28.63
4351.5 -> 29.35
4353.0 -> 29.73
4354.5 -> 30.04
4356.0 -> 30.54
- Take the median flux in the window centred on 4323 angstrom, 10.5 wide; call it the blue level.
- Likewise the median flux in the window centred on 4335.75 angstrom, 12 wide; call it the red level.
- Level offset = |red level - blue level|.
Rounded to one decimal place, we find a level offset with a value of 7.6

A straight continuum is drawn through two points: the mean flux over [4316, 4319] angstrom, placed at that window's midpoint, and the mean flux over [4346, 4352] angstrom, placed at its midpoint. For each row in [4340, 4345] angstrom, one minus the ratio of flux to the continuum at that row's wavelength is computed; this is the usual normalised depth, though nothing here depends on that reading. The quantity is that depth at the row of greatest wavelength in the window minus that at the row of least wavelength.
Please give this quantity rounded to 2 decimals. 0.12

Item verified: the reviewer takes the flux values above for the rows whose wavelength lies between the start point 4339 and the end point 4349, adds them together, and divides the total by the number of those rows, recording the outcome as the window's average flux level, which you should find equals 27.9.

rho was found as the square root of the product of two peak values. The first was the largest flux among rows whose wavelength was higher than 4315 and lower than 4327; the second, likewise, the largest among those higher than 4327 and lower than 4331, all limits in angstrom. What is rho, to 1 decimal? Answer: 24.0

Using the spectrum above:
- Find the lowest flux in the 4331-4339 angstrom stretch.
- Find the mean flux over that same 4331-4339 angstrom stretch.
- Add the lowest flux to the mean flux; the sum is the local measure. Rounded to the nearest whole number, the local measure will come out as 51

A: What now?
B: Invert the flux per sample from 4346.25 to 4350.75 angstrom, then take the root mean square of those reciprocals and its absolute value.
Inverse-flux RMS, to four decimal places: 0.0360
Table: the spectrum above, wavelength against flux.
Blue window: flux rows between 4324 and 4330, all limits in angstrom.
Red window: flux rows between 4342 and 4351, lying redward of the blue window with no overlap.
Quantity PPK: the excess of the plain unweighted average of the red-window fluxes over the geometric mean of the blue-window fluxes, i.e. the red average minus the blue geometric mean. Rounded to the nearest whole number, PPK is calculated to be 4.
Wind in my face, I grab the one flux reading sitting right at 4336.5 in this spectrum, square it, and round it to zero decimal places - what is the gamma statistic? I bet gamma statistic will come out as 817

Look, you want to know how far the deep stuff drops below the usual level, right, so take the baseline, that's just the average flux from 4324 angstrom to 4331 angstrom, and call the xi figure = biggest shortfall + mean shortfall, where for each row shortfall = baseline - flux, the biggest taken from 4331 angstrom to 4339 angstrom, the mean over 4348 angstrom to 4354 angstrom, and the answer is -6.5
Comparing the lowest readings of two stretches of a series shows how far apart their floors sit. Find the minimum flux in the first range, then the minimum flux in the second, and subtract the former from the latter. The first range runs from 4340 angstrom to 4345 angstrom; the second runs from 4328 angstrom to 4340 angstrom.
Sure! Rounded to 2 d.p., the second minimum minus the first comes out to -4.05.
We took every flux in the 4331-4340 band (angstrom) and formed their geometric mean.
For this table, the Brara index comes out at 28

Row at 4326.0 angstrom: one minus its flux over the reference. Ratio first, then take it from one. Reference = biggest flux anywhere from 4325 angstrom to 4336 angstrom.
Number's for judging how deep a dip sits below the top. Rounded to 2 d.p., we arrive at 0.13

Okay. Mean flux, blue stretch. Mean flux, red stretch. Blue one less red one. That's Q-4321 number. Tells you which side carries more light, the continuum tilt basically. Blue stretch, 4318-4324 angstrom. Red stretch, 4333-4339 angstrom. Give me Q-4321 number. -8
